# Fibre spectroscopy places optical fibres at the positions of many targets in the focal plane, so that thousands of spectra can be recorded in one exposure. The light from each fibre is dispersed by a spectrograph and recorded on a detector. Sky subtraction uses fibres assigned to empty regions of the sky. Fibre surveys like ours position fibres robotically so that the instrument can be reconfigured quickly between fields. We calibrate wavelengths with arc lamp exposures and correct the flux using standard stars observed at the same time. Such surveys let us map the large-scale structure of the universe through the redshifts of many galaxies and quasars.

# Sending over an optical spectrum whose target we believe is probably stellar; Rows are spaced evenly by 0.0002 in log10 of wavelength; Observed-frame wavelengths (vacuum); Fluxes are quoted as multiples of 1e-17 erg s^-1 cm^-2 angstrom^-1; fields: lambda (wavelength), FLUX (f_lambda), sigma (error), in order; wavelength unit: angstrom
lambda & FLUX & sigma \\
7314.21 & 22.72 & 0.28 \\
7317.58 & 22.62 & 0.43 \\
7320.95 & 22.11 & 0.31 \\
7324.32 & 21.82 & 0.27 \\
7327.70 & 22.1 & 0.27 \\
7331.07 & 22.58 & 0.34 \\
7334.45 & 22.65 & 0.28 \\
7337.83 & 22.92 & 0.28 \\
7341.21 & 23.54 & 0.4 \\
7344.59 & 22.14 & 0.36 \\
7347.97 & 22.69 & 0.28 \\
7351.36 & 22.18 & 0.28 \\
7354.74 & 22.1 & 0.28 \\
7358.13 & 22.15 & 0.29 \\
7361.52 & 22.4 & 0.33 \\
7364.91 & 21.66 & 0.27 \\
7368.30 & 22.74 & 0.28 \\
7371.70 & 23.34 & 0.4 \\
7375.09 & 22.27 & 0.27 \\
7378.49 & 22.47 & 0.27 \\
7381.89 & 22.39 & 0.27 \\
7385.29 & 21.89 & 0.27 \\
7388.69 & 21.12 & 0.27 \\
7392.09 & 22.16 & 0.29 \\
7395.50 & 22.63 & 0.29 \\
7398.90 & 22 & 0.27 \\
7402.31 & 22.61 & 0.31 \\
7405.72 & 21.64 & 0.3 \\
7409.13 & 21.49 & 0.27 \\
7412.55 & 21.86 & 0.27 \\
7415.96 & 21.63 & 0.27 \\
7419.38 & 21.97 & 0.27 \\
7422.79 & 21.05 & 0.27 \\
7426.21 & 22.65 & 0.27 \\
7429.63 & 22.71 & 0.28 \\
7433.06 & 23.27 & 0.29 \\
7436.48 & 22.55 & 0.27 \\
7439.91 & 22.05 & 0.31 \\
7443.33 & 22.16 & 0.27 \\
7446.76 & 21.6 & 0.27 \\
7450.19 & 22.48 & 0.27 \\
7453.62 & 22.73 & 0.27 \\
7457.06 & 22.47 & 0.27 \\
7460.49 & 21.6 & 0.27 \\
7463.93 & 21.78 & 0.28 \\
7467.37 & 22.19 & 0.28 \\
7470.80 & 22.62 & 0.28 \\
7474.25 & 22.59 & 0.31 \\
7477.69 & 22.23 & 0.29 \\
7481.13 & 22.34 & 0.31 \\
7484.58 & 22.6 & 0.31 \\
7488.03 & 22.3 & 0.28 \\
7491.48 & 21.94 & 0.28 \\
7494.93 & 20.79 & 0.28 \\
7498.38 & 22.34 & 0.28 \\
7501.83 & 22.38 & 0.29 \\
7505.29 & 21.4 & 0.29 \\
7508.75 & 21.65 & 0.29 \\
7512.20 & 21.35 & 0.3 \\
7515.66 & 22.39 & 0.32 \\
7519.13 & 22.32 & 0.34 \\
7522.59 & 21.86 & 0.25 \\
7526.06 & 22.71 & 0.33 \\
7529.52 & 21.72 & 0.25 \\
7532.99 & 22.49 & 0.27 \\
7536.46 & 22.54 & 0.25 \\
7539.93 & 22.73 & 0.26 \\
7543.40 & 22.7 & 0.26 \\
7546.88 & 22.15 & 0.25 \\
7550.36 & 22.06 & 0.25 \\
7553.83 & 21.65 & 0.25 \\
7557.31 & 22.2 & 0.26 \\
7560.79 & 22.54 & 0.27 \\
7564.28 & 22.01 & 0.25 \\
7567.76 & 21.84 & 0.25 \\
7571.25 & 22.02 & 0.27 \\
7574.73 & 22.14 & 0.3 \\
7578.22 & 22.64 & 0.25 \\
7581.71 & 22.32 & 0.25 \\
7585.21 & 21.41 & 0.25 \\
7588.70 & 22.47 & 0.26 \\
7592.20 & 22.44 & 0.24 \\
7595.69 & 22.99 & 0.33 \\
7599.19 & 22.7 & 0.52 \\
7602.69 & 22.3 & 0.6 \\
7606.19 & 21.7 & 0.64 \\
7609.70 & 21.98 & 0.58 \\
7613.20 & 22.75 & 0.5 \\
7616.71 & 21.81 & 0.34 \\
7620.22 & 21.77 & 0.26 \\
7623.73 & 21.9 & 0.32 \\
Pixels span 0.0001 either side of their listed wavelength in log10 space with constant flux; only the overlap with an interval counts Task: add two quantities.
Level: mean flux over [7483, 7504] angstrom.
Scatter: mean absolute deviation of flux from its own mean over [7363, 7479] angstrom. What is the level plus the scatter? 22.5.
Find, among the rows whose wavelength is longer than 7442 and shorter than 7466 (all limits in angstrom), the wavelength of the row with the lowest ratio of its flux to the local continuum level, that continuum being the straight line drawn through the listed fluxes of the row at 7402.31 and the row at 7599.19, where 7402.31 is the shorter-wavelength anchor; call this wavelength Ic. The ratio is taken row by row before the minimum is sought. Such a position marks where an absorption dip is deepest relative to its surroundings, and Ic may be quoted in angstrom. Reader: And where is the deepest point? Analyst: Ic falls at 7460.49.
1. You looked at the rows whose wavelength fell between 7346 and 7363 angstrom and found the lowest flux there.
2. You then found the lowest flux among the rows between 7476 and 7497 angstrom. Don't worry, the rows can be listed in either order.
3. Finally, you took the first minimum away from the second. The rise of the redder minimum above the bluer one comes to -1.3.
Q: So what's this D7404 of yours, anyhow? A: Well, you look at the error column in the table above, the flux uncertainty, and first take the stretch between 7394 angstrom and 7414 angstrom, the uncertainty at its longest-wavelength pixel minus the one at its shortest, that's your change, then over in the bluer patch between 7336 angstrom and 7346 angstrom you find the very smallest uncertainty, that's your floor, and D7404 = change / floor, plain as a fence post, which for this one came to -0.07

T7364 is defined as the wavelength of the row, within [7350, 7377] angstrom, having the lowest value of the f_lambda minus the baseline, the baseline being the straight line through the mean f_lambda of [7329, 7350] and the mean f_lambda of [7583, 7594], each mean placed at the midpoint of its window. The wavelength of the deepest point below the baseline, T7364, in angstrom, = 7364.91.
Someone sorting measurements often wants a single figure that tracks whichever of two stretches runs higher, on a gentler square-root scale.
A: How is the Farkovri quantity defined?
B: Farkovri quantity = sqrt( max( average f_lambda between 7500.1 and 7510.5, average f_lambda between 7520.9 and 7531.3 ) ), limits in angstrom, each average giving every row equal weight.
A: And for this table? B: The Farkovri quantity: 4.70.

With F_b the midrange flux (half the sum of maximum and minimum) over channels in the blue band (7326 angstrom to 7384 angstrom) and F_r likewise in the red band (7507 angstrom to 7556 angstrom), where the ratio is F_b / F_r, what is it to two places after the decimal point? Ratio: 1.03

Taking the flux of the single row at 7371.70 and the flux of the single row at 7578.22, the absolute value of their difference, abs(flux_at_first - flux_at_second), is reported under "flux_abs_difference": 0.70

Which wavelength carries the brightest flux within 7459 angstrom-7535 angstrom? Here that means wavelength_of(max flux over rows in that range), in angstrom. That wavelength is 7526.06 angstrom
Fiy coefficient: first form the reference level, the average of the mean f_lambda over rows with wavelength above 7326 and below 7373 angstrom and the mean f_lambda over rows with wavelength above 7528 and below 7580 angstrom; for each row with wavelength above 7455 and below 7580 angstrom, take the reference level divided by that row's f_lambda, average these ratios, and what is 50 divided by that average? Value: 49.5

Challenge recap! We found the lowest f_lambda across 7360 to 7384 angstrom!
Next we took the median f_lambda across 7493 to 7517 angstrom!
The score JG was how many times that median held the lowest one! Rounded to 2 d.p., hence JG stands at 1.00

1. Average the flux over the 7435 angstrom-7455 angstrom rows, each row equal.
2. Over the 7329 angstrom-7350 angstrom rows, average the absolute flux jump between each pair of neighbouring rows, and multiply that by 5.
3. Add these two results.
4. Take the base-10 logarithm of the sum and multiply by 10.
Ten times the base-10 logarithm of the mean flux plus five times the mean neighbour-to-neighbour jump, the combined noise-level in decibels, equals 14.01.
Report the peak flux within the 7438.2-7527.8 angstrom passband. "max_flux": 22.73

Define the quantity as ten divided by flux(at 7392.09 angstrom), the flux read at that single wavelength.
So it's 0.451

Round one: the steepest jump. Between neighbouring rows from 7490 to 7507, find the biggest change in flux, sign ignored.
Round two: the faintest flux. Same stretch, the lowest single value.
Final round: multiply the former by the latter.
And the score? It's 32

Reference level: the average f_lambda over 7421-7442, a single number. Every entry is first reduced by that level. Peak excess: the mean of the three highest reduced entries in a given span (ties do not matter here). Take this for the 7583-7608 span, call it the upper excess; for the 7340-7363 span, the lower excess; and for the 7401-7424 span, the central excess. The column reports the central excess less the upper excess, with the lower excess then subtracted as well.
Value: -1.1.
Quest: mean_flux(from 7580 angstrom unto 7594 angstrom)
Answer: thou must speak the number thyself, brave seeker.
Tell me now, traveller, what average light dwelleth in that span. 22.2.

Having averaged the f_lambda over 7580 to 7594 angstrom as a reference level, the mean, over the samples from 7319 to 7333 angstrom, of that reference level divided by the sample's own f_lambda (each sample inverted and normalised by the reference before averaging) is 1.00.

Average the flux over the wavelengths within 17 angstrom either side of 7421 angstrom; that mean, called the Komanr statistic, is 22.08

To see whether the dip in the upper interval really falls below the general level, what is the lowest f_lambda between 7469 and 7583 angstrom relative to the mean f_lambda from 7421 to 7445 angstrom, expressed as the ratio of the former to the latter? 0.930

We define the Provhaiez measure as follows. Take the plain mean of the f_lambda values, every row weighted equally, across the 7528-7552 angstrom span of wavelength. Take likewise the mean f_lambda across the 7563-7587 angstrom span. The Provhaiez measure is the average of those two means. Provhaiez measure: 22.2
